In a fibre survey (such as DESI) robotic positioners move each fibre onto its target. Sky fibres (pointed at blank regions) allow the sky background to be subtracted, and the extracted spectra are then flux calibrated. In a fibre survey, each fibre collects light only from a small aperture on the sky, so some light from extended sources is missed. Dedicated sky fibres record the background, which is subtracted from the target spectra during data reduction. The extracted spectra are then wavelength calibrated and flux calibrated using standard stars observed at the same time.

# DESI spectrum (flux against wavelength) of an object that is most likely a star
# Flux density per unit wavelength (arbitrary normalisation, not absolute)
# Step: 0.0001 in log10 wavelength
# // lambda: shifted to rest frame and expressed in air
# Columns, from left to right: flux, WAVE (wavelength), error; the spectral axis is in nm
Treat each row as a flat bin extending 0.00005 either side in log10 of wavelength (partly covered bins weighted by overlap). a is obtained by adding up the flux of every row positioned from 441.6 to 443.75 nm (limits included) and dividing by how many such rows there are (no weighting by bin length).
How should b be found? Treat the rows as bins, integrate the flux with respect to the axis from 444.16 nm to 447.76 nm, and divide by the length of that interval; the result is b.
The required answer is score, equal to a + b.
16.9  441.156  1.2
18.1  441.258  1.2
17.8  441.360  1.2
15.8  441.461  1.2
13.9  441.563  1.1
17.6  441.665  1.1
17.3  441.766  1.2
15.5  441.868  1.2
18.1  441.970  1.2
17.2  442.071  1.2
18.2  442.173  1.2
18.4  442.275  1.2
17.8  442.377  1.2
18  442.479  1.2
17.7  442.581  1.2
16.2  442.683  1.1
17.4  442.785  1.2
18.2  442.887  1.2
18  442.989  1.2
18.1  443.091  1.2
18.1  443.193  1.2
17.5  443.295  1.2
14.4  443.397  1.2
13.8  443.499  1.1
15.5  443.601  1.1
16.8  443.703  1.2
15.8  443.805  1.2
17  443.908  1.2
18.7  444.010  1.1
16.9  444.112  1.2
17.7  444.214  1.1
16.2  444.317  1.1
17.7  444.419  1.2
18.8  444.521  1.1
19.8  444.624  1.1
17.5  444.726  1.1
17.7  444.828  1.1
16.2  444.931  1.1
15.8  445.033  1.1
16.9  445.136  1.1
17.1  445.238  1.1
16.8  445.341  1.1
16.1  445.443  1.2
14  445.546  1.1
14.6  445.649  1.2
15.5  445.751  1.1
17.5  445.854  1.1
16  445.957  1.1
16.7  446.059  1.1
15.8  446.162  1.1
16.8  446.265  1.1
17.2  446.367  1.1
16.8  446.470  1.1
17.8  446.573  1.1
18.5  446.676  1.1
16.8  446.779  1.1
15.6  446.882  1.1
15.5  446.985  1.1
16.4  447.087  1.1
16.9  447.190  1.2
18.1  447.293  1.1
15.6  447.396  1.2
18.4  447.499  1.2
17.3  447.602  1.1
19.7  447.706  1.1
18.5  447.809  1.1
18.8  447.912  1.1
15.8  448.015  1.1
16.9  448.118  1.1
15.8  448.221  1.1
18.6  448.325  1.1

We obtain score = 34.0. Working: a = 17.1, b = 16.9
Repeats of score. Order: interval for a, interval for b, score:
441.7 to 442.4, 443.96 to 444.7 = 35.5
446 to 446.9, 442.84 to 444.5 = 33.8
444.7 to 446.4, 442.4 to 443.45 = 33.7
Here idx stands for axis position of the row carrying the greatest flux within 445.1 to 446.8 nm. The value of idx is 446.676 nm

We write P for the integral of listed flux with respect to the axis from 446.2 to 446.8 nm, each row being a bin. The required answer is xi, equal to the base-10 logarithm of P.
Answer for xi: 1.02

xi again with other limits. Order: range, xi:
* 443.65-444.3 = 1.05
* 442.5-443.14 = 1.05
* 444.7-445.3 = 1.00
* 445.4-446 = 0.97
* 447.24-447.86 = 1.05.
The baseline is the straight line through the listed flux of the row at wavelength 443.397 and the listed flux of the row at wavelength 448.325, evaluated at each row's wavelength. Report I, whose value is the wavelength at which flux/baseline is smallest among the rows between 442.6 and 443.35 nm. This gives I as 442.683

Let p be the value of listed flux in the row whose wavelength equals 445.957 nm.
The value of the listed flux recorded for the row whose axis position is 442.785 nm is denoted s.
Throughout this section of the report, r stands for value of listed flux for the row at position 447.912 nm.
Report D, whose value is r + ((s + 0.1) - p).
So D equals 20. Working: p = 16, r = 18.8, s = 17.4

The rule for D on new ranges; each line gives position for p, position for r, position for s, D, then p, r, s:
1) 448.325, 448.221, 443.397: 12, 18.6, 15.8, 14.4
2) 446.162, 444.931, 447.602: 18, 15.8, 16.2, 17.3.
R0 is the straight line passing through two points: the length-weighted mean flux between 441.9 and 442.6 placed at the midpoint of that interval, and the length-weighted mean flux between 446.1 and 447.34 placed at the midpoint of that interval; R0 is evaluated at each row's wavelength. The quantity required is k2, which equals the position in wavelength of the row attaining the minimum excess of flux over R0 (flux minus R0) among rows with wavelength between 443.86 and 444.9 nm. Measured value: 444.317 nm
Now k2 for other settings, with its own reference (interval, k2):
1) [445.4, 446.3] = 445.546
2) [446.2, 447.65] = 446.985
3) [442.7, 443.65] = 443.499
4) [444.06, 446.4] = 445.546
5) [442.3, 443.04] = 442.683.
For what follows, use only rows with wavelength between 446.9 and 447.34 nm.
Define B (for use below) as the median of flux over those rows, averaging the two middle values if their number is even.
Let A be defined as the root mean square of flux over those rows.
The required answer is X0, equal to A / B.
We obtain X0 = 1.006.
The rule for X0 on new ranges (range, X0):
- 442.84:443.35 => 0.993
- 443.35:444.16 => 0.993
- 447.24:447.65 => 0.982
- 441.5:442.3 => 0.979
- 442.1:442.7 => 0.991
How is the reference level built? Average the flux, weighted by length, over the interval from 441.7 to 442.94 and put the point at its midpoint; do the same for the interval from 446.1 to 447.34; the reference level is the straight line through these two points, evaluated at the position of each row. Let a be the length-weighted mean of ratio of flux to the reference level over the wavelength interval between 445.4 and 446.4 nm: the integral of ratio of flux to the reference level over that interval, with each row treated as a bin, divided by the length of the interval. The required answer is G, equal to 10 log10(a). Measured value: -0.26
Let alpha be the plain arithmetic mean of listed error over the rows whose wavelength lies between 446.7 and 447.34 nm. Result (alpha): 1.117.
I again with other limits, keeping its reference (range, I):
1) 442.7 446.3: 445.546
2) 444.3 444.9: 444.317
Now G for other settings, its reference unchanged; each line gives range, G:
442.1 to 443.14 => 0.08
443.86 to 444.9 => 0.14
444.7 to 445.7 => -0.22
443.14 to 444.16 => -0.22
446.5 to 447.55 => 0.04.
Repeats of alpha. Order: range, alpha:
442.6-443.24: 1.183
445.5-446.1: 1.117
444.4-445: 1.117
